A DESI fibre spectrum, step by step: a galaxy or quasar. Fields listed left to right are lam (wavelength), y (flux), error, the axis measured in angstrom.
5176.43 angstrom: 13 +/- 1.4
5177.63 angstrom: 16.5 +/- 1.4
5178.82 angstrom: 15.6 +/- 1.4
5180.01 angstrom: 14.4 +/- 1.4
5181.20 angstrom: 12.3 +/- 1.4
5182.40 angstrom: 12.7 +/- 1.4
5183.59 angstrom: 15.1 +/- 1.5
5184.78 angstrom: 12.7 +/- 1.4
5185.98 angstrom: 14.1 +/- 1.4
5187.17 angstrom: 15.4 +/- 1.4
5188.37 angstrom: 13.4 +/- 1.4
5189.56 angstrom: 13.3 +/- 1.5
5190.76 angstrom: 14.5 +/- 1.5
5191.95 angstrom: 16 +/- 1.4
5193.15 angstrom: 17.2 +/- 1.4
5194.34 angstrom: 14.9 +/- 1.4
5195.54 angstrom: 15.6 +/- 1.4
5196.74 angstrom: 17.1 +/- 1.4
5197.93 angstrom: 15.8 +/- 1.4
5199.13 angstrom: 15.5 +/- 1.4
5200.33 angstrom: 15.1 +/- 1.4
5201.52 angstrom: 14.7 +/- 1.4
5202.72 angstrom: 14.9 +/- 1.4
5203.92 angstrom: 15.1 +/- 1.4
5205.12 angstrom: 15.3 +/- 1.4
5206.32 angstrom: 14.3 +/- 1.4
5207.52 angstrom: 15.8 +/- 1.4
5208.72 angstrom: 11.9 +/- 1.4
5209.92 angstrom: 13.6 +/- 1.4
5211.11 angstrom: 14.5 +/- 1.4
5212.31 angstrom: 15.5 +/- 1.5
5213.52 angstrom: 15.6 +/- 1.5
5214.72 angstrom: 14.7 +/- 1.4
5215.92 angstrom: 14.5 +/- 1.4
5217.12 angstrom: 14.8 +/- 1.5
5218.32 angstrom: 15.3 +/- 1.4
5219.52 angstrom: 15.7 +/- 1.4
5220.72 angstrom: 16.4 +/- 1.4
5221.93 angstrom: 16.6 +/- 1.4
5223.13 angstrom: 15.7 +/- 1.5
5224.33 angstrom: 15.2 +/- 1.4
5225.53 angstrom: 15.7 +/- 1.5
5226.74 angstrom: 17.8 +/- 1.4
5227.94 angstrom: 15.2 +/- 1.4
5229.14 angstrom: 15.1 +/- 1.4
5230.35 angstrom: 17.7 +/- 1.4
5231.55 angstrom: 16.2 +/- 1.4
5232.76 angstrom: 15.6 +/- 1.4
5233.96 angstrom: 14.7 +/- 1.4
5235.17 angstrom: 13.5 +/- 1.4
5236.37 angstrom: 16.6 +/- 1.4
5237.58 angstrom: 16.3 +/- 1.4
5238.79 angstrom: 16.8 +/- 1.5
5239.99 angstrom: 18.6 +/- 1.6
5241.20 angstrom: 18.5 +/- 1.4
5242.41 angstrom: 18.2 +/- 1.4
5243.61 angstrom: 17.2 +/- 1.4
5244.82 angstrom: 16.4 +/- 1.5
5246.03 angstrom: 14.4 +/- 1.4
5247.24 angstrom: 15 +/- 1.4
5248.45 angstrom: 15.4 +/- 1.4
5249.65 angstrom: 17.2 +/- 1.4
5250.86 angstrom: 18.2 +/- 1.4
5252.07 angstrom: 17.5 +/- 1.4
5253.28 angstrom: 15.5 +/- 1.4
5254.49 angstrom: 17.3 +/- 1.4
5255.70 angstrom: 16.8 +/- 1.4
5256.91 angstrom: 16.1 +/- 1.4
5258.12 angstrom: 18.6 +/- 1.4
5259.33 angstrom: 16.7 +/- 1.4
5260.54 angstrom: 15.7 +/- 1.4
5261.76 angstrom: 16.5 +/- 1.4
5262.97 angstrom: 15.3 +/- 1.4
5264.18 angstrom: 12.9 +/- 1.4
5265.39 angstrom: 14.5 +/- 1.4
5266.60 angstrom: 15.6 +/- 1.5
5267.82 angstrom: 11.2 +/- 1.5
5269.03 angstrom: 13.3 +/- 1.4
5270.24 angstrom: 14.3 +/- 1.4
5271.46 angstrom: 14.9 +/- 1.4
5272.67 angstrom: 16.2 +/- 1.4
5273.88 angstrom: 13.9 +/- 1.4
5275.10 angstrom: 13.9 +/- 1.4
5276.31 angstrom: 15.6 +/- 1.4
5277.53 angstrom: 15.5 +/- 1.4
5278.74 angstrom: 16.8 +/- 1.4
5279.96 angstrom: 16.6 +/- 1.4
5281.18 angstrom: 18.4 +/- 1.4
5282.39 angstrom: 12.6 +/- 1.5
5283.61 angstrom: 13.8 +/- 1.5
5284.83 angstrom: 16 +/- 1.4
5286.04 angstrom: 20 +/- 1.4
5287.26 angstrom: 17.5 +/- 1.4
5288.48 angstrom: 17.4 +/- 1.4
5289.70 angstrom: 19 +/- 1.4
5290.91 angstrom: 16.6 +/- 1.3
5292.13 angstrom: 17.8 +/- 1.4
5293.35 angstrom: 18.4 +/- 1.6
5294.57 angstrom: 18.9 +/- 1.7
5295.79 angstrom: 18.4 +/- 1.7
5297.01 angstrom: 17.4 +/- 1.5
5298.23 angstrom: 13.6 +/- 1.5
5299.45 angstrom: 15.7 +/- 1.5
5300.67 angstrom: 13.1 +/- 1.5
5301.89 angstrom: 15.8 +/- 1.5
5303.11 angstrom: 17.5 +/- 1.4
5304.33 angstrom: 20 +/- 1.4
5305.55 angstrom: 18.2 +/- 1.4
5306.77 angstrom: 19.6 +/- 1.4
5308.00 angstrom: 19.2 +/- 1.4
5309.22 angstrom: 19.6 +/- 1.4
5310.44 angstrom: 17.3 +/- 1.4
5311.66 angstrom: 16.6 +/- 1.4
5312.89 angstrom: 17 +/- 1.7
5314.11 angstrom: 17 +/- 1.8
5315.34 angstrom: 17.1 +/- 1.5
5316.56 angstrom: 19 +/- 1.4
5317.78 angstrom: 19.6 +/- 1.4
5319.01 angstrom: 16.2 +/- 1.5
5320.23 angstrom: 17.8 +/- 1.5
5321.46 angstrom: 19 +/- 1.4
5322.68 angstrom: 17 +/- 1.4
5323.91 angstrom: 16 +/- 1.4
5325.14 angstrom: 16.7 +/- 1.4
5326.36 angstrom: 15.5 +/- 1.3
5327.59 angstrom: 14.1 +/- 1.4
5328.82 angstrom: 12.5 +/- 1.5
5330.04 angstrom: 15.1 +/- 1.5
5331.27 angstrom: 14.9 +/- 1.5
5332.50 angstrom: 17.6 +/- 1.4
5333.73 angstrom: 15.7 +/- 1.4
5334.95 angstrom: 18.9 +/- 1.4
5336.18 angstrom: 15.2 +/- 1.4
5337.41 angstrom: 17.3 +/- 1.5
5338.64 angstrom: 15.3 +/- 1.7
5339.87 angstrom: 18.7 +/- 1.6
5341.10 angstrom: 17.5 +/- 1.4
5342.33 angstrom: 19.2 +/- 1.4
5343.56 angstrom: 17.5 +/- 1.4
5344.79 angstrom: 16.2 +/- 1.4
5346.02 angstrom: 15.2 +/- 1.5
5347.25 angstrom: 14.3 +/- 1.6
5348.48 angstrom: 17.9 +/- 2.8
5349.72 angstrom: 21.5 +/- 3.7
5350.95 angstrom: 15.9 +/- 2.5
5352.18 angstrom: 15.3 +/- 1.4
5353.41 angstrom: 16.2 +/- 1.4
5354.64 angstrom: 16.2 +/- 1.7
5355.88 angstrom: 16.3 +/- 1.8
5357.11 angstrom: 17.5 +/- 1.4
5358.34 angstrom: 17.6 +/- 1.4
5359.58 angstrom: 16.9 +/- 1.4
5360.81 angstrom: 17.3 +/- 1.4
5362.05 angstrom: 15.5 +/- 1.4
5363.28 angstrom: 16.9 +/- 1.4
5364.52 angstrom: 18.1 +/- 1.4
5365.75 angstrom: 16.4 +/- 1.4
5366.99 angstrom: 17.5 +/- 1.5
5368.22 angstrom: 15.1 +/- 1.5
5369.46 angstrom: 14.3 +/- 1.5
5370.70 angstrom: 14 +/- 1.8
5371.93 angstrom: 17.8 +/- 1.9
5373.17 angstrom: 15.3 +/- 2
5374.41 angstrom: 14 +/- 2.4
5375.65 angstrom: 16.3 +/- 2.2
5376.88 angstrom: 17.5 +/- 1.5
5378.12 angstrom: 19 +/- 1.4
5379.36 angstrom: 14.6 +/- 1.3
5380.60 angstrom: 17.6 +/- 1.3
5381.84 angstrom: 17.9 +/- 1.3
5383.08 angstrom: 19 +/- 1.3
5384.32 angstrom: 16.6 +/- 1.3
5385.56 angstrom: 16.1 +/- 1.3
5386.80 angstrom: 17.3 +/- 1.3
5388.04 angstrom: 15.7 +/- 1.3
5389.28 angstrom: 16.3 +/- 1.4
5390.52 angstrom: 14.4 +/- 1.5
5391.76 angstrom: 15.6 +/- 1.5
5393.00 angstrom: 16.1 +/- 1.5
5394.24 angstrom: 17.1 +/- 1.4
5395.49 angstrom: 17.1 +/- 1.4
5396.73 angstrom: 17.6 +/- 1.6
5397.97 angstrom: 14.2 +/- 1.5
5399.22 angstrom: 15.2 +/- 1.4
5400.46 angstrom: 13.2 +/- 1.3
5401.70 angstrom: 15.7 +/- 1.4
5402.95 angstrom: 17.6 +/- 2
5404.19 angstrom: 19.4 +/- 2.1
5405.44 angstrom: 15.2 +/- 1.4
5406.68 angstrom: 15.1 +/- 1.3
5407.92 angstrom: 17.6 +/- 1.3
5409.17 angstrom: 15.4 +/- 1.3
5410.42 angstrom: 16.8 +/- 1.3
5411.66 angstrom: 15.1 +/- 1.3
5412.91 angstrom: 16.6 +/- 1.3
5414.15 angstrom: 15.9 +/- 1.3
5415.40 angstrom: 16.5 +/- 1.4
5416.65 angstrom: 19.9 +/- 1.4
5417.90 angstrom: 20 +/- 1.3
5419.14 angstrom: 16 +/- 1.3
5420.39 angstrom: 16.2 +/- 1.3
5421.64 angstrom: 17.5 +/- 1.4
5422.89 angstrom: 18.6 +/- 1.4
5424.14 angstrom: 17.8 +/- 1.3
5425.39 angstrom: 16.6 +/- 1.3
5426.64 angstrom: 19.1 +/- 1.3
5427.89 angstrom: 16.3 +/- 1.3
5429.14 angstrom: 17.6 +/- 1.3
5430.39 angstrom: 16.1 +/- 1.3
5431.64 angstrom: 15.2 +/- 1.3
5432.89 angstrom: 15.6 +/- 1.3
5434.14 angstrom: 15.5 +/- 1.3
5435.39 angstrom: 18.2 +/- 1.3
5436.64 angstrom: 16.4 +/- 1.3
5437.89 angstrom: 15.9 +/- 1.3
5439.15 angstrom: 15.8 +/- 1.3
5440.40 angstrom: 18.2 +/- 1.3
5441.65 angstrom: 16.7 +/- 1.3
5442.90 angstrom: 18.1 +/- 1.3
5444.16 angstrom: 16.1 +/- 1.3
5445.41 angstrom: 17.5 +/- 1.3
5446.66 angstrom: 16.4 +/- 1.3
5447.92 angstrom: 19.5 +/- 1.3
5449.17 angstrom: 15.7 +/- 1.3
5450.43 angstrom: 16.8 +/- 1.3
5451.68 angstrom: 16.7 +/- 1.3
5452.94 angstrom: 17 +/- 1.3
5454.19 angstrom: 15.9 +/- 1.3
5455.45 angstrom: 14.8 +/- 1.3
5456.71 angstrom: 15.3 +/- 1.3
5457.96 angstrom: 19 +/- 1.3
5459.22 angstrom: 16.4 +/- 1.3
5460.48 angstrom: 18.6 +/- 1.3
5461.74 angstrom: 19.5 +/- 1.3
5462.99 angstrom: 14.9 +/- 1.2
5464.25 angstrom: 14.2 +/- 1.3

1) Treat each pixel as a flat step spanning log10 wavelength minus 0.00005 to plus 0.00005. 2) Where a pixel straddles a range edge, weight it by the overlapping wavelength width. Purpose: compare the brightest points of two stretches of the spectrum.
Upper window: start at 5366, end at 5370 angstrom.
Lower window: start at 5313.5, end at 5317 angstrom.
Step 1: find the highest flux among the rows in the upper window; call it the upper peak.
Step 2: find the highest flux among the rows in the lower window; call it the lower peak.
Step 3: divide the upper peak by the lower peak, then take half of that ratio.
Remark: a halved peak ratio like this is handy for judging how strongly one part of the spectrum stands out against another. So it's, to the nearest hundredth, 0.46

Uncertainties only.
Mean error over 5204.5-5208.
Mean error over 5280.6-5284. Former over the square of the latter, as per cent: 65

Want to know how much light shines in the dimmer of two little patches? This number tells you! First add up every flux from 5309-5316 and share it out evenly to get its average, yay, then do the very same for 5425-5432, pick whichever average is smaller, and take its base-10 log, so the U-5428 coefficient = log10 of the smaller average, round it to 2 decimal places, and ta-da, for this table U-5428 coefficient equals 1.23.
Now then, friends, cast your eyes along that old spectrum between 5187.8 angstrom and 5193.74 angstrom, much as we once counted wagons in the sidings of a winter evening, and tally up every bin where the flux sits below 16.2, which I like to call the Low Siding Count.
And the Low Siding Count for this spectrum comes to 4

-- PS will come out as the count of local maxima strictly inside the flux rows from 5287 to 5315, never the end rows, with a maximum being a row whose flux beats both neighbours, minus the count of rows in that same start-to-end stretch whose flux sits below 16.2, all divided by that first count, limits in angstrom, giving 0.3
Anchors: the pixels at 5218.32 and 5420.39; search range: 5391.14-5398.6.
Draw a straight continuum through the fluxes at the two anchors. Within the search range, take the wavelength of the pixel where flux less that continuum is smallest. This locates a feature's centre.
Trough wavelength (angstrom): 5397.97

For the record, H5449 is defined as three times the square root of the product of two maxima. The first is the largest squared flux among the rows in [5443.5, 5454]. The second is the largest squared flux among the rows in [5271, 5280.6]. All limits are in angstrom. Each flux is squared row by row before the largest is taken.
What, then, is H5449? 983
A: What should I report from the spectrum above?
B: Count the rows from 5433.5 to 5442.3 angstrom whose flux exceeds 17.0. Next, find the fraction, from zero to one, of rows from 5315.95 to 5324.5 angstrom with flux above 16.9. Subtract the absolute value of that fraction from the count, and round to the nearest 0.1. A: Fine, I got 1.3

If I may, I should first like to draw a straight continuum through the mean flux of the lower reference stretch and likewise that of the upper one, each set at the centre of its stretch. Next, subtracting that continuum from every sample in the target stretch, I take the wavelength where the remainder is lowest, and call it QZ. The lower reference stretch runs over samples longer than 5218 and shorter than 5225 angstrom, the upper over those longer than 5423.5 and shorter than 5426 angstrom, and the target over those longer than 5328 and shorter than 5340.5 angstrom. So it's 5328.82 angstrom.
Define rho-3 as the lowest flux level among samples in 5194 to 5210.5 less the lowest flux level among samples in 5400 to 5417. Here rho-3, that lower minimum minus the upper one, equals -1.3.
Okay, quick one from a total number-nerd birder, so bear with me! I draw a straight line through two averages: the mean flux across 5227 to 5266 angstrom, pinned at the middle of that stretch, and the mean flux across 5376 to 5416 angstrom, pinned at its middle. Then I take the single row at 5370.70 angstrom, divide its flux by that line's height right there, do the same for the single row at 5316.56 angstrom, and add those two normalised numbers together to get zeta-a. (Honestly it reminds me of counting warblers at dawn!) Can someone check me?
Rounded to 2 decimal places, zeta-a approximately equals 2.02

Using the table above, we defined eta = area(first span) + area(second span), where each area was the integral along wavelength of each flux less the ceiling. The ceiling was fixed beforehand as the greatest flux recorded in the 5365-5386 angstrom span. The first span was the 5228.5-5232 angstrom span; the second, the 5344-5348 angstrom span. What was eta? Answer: -24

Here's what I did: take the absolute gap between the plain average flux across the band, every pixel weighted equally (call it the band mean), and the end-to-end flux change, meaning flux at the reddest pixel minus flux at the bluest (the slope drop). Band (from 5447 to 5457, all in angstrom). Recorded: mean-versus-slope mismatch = 20.7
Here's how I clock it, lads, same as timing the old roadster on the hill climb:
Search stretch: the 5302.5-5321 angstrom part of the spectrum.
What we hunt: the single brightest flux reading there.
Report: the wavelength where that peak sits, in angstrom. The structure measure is 5304.33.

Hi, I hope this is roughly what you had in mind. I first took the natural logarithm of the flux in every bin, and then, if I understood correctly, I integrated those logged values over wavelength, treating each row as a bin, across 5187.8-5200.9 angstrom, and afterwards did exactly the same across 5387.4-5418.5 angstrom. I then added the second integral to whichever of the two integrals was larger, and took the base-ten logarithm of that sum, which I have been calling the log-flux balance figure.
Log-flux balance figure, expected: 2.24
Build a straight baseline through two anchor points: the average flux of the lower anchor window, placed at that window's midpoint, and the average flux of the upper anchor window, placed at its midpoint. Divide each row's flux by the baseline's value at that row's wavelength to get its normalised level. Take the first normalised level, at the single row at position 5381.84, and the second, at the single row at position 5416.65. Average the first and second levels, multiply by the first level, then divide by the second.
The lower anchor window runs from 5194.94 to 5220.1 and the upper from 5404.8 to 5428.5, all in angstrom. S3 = 1.03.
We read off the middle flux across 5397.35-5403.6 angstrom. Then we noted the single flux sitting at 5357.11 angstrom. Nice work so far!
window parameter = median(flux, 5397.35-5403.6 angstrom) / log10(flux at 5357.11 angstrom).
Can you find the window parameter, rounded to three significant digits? 12.2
